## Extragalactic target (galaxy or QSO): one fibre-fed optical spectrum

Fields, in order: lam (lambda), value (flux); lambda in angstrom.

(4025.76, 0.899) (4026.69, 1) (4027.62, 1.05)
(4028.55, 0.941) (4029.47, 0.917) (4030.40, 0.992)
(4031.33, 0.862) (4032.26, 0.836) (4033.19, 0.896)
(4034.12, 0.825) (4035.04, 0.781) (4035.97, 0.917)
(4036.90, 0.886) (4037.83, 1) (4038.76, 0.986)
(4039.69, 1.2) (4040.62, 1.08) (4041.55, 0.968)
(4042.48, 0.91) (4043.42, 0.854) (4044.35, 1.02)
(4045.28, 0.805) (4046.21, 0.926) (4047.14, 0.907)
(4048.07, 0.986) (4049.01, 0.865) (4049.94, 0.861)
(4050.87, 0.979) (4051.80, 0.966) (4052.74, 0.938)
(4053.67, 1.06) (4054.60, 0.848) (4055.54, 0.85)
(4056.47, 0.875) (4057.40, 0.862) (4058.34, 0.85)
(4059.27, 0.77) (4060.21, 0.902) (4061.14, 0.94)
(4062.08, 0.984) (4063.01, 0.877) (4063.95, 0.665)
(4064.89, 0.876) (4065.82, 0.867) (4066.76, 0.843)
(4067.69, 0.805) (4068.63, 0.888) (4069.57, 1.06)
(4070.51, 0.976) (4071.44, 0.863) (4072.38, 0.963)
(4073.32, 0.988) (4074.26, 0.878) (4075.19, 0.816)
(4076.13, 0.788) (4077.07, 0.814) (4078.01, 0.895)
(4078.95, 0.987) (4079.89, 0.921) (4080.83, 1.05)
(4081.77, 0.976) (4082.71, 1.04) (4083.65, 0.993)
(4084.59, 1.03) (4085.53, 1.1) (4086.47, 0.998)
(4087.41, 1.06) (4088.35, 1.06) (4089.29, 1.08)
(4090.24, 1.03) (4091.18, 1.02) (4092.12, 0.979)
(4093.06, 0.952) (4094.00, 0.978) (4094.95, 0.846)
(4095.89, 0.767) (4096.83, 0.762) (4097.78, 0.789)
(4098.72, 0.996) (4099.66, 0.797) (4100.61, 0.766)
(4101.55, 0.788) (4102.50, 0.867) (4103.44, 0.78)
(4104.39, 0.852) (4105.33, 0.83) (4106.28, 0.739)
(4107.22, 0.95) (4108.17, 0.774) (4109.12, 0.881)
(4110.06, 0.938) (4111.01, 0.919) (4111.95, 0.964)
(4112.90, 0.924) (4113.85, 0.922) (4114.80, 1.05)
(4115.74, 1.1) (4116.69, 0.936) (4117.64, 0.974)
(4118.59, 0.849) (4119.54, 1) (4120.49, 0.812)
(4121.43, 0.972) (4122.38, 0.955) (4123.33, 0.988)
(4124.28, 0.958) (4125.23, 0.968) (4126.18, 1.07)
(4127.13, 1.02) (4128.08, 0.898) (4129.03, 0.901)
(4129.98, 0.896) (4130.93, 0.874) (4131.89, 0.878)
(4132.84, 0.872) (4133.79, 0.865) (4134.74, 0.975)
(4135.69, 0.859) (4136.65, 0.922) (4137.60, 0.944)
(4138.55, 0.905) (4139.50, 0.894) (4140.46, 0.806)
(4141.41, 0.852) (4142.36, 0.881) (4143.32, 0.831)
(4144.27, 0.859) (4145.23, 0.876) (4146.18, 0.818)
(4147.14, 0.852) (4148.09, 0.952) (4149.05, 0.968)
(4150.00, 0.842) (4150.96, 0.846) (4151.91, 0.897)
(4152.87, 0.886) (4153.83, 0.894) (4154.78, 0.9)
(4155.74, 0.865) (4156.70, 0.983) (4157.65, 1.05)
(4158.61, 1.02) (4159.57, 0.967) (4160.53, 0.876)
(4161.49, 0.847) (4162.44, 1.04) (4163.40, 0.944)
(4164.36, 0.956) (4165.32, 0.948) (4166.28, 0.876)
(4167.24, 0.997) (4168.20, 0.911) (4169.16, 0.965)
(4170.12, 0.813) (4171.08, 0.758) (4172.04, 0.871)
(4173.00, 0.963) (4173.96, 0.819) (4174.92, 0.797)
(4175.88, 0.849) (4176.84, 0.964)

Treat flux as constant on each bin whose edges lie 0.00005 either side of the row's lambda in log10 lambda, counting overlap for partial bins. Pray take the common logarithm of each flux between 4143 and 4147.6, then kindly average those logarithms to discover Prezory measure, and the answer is -0.07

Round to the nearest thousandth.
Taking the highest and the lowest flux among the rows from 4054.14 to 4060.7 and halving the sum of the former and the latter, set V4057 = 0.836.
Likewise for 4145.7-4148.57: 0.885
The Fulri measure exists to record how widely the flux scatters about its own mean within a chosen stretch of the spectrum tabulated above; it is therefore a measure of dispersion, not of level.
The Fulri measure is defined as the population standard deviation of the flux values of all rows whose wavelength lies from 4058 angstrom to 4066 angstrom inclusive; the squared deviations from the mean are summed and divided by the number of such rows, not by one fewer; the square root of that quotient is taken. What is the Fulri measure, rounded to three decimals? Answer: 0.088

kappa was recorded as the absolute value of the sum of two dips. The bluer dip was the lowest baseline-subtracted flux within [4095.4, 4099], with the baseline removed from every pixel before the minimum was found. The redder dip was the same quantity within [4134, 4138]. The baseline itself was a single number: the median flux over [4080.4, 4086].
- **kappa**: 0.45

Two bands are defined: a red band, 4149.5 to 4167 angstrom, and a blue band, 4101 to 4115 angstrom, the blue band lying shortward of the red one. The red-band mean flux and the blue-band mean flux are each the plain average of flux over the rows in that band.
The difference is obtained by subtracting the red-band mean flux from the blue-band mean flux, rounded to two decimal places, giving -0.05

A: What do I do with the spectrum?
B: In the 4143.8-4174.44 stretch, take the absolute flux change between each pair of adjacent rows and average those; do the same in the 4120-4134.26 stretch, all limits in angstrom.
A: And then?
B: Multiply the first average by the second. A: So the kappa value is 0.003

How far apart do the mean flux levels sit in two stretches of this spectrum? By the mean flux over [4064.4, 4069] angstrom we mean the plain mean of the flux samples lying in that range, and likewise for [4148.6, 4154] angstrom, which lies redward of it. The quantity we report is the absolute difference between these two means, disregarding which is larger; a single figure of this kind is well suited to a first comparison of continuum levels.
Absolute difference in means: 0.03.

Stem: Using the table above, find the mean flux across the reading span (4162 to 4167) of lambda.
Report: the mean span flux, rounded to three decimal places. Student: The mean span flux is 0.953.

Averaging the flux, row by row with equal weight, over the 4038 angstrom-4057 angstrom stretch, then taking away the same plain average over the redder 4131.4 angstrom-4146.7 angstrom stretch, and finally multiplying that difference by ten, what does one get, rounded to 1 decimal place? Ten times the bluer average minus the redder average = 0.7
